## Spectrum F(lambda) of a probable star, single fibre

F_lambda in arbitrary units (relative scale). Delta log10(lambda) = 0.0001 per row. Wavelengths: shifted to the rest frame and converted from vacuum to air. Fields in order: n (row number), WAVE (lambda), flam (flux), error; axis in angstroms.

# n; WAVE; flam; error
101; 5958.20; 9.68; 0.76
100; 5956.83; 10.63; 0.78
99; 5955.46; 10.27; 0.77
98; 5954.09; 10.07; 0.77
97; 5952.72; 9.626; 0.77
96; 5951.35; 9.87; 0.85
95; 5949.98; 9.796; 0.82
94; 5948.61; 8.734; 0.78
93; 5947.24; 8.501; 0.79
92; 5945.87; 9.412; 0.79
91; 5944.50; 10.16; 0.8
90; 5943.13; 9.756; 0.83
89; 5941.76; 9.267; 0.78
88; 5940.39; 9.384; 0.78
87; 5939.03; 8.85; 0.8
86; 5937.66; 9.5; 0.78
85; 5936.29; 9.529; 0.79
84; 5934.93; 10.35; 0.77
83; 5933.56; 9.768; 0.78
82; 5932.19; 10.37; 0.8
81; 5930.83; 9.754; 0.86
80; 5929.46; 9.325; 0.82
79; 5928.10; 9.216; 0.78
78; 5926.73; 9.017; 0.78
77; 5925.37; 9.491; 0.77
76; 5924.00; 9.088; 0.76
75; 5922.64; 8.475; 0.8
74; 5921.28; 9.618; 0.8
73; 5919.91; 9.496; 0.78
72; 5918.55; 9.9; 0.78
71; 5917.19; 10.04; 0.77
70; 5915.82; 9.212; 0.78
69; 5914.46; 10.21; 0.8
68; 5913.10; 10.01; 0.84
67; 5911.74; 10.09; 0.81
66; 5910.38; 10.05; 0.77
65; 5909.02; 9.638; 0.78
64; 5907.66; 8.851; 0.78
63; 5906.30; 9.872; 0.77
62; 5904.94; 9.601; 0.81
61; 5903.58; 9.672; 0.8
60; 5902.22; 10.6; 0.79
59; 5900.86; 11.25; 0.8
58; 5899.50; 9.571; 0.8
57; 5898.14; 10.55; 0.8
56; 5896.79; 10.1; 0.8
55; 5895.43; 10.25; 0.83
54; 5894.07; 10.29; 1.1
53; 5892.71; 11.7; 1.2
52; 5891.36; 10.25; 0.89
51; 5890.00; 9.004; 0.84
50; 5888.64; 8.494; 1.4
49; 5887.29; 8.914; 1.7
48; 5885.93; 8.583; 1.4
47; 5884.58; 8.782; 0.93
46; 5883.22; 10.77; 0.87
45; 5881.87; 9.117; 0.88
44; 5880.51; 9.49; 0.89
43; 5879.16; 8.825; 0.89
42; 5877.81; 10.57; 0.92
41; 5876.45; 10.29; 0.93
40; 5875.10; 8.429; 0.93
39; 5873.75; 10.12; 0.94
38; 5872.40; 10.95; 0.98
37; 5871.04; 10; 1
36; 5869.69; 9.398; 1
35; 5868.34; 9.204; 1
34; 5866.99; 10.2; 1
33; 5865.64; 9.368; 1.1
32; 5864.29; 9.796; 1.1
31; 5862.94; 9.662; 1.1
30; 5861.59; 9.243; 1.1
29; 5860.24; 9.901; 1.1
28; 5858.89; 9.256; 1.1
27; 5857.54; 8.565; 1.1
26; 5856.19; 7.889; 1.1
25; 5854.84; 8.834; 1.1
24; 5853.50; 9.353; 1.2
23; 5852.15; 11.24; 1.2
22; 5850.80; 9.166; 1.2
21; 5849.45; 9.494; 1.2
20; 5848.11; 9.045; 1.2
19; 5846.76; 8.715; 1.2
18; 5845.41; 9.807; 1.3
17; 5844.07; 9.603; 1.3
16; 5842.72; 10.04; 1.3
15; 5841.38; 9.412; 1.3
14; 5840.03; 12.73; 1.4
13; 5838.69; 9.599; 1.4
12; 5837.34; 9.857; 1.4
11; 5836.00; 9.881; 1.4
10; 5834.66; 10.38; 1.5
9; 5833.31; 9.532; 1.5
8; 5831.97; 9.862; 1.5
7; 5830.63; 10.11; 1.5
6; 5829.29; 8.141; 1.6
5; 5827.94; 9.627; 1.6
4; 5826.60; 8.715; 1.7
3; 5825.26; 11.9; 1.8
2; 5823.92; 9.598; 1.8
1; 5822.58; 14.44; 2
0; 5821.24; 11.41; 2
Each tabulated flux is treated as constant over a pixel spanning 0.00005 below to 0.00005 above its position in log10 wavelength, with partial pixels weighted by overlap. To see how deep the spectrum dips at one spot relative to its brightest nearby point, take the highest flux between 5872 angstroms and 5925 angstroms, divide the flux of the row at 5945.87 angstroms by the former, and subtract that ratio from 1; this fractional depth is 0.20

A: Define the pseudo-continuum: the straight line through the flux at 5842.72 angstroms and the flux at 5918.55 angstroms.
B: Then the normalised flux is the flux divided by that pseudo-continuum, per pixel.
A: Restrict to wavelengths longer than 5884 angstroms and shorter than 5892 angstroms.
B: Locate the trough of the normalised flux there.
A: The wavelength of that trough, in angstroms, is 5888.64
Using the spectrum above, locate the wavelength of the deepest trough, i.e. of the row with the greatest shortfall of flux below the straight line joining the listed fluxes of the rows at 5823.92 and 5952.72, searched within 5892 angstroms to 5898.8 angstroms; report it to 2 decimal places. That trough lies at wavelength 5896.79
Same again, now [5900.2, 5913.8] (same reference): 5907.66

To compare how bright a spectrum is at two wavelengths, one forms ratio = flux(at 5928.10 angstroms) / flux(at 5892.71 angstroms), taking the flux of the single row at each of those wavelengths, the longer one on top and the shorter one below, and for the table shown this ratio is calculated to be 0.79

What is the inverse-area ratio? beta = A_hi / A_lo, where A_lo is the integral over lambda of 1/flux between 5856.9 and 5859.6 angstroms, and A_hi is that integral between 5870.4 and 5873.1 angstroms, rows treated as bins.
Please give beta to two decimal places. 0.85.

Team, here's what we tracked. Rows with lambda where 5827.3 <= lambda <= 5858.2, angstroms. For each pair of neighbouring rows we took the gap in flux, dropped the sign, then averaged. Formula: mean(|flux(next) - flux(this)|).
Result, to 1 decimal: 1.0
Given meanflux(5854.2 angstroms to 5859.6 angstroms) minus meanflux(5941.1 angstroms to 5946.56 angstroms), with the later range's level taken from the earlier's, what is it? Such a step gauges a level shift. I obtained -1.0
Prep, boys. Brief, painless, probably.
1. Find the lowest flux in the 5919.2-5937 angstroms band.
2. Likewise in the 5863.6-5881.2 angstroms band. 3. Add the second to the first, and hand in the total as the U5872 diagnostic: 16.90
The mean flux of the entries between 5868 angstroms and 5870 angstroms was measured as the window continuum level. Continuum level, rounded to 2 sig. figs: 9.3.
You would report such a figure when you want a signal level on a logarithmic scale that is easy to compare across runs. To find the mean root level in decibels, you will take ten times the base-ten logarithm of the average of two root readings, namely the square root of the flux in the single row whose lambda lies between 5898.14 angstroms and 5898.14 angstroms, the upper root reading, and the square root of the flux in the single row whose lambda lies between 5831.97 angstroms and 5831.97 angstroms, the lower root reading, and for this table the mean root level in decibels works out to 5.04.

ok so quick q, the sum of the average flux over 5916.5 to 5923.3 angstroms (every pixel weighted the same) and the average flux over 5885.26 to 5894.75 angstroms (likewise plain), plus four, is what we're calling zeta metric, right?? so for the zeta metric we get 23.1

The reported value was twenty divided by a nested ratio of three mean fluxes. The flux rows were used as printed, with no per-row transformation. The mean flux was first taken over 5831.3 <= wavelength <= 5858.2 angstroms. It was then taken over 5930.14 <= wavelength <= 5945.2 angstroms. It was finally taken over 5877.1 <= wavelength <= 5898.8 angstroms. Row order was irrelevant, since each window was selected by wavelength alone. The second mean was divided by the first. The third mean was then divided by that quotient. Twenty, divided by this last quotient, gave 2.07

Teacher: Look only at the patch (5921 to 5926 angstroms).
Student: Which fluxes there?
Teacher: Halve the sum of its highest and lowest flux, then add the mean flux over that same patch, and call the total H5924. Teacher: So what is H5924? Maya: 18.2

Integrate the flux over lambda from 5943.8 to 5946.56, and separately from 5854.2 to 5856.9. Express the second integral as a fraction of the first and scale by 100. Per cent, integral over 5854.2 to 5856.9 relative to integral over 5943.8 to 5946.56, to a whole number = 84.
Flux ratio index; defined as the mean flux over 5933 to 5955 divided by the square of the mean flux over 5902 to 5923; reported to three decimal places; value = 0.101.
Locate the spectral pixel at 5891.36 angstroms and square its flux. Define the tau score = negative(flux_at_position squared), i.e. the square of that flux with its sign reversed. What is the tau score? -105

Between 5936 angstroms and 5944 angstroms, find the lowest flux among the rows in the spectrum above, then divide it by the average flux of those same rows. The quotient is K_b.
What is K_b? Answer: 0.943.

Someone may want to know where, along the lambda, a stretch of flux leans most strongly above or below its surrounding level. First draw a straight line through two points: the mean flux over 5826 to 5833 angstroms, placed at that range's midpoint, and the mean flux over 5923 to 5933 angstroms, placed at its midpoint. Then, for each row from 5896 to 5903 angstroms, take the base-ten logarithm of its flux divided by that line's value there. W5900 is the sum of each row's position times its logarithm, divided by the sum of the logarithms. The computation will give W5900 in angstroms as 5899.9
